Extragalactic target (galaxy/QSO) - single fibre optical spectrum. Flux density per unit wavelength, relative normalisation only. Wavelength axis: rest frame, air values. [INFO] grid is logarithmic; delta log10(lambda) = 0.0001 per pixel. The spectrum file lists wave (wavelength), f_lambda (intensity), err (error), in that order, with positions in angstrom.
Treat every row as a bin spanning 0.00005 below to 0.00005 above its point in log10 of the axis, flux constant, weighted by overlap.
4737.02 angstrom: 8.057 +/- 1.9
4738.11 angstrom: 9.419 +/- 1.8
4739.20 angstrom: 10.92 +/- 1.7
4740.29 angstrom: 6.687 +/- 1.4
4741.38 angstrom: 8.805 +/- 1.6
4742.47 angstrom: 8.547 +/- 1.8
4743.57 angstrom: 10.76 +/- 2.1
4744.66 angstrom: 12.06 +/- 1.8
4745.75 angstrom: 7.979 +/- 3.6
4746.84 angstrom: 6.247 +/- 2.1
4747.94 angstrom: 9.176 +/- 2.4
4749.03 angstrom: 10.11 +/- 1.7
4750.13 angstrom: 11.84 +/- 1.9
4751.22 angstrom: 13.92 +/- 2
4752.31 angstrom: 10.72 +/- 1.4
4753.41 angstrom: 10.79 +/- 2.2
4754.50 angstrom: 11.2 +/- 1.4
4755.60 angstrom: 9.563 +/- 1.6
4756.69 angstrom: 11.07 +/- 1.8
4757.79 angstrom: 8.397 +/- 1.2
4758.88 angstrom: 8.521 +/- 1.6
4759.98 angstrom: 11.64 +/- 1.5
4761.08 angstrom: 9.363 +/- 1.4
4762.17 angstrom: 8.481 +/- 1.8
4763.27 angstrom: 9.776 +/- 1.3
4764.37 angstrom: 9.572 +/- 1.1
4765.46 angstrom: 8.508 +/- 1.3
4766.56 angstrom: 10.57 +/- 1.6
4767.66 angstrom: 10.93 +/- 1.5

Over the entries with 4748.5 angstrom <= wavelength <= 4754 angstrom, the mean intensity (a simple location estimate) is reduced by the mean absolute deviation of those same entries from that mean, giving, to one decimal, 10.4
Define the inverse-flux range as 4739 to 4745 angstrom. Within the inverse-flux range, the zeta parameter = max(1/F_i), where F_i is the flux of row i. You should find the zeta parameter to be 0.150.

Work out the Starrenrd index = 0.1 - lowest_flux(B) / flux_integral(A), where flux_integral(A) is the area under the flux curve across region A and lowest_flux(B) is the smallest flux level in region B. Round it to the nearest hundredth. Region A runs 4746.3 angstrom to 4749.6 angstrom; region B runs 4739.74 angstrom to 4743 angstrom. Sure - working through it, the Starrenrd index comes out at -0.14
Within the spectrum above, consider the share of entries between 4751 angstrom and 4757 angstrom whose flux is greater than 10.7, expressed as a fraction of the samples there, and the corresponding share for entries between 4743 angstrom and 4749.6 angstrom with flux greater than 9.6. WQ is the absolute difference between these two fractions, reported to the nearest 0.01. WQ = 0.33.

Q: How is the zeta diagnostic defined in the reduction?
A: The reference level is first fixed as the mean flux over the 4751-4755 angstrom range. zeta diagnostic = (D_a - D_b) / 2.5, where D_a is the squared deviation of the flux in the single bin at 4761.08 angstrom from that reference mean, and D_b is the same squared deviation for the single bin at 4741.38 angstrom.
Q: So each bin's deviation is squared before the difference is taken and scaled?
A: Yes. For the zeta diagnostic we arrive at -1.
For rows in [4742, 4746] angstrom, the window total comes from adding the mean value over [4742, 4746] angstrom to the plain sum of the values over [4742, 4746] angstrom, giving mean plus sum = 49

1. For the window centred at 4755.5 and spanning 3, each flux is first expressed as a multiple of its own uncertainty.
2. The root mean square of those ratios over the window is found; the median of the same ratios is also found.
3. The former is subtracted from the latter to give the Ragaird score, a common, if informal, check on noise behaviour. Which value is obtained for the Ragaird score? -0.62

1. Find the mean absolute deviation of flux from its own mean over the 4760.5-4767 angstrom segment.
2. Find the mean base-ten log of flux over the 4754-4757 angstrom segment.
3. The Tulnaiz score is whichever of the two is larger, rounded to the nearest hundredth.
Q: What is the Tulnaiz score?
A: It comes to 1.02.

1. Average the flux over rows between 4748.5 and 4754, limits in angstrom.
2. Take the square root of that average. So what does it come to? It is 3.39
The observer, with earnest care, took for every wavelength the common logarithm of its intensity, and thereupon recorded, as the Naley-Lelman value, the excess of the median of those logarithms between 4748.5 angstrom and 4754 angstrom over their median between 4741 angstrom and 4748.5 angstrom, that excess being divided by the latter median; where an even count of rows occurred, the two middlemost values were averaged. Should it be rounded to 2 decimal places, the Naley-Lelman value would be 0.09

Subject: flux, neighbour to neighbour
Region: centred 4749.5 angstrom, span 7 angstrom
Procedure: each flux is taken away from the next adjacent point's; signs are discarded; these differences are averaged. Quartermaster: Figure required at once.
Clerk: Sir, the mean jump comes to 2.2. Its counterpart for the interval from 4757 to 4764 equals 1.5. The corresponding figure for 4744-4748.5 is 2.9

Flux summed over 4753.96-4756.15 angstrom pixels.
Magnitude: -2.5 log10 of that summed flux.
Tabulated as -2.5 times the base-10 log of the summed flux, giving -3.3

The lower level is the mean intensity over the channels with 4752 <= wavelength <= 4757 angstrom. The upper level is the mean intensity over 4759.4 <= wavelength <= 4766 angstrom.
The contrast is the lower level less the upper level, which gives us 1.1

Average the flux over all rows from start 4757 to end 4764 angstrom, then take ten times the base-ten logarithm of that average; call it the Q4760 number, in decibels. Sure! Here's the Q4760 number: 9.7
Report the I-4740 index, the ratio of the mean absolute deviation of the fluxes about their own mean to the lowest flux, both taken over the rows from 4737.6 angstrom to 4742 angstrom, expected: 0.181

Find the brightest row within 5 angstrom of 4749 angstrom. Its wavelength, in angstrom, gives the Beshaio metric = 4751.22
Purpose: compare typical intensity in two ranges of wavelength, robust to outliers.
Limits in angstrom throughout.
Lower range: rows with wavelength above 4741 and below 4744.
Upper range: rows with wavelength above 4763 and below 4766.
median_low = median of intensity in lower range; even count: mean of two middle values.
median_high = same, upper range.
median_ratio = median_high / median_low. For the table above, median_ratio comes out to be 1.09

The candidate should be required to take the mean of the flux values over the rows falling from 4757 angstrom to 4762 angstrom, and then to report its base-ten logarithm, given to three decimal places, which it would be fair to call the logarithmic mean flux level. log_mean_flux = 0.977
